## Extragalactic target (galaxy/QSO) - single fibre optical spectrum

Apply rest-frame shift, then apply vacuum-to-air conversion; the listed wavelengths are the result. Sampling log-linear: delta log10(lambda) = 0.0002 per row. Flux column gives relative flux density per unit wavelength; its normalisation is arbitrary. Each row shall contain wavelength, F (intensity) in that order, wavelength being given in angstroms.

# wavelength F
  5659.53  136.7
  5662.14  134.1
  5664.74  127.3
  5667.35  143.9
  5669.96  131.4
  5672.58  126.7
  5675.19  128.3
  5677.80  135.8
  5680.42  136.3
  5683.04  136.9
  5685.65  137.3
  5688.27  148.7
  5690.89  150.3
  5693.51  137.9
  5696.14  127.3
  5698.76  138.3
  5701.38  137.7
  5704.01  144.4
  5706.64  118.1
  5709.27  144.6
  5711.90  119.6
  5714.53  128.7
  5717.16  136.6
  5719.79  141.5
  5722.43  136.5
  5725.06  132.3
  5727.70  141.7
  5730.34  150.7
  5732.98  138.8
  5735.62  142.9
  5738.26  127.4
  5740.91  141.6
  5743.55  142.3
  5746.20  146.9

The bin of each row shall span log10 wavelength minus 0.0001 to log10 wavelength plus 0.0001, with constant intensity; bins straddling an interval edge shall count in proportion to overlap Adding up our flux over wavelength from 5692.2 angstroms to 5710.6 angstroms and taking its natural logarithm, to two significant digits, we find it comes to 7.8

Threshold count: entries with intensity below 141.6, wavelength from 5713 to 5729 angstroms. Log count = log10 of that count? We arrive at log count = 0.70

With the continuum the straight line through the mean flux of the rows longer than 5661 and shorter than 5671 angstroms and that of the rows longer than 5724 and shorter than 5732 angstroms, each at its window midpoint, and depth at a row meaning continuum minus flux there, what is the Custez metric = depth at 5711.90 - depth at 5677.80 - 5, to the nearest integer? 15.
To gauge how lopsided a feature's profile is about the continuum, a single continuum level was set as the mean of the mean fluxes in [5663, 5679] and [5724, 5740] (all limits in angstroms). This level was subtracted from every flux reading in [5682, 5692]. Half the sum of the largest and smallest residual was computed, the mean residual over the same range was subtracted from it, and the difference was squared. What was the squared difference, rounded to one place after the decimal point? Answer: 0.1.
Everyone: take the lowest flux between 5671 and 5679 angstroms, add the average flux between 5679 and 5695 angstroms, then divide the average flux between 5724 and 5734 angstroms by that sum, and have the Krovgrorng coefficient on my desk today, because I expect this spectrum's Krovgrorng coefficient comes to 0.53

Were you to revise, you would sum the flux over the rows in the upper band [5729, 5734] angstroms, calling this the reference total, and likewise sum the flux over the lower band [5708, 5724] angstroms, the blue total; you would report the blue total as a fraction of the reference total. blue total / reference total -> 2.8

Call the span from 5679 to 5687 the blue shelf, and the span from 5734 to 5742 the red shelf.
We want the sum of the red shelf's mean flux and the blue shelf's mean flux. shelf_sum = 274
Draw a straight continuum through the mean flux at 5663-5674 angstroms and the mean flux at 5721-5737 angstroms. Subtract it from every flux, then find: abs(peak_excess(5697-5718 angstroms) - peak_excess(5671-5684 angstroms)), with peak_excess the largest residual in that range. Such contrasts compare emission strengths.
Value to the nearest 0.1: 4.7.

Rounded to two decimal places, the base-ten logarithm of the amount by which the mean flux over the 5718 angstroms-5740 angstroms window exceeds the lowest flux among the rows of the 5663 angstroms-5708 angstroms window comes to 1.32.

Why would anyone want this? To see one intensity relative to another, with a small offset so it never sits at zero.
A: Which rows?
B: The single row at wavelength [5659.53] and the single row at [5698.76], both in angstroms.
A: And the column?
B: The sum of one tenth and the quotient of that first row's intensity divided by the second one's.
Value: 1.09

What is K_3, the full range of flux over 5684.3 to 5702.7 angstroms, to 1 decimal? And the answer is 23.0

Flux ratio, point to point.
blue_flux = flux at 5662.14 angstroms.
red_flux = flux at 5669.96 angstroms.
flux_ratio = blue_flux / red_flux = 1.021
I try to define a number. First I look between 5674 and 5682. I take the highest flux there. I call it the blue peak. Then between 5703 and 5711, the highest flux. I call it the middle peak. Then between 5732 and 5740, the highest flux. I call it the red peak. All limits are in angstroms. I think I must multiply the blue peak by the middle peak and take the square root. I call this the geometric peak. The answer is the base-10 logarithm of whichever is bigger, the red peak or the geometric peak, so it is 2.16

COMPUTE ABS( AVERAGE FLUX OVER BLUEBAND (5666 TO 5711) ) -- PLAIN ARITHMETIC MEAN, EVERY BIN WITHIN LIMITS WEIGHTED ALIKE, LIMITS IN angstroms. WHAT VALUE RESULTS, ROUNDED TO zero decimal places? 137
